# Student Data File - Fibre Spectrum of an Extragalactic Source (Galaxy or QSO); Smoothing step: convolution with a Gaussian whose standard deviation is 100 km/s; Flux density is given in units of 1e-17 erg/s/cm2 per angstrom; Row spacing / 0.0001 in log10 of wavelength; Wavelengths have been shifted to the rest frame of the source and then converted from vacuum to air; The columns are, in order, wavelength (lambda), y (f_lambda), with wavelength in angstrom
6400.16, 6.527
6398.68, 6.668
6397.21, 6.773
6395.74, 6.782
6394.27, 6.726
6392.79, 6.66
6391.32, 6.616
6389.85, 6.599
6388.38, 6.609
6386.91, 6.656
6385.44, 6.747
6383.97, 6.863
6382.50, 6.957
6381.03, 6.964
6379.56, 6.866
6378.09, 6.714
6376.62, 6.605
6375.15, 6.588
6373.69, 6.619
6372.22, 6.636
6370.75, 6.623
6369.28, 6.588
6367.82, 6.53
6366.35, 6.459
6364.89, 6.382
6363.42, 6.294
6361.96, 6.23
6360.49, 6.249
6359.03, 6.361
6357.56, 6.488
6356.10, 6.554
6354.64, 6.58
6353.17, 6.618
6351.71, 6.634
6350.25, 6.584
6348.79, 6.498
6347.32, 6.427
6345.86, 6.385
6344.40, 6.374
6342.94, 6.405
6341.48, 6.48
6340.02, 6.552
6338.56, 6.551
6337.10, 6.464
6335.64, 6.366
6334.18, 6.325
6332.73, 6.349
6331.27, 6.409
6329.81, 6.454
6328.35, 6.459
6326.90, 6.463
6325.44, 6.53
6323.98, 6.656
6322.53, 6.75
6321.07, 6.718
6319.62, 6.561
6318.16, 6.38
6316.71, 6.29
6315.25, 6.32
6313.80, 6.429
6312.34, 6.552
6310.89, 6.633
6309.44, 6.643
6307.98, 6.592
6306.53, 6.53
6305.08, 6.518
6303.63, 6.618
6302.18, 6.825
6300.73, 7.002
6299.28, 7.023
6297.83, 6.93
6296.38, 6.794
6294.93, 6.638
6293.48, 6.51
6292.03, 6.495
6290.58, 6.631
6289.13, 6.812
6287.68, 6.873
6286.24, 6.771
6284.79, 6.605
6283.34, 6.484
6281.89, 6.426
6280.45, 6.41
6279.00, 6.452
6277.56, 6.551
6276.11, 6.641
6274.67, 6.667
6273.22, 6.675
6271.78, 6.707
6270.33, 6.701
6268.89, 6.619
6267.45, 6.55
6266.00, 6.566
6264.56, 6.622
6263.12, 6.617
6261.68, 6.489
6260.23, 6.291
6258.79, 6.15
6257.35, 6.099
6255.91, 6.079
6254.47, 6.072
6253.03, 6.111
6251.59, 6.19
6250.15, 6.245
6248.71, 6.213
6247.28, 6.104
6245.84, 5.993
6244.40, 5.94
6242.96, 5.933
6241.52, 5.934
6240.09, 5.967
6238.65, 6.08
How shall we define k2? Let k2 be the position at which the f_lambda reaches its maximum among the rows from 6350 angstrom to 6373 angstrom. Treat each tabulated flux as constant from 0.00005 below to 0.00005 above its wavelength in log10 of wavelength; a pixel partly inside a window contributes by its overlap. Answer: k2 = 6372.22 angstrom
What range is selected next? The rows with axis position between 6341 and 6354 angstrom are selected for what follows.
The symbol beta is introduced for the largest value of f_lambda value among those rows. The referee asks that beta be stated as 6.634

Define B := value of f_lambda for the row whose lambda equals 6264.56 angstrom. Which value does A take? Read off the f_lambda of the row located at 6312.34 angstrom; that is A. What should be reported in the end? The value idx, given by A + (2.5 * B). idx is 23.1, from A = 6.552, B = 6.622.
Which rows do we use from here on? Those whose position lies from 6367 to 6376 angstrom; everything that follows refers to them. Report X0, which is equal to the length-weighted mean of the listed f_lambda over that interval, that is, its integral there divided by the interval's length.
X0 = 6.60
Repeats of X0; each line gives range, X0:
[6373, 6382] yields 6.73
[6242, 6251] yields 6.07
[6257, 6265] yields 6.38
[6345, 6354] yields 6.52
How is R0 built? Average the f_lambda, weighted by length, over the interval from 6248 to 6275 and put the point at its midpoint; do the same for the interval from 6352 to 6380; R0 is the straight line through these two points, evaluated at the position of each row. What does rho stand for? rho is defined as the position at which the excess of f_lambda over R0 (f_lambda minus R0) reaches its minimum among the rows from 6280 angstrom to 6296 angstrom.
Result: 6280.45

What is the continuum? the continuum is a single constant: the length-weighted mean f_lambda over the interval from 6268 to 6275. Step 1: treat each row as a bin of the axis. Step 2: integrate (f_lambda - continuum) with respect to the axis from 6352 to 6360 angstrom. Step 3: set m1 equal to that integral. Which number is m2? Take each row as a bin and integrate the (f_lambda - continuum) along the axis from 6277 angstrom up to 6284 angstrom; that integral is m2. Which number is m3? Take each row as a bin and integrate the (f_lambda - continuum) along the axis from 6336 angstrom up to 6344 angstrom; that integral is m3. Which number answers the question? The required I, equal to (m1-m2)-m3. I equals 2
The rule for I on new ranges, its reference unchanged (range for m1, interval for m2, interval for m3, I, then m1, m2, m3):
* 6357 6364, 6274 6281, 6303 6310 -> -1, -2.4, -0.9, -0.6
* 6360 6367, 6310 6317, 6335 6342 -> 0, -2.4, -1.5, -1.3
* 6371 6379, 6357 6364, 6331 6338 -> 4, -0.3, -2.4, -2.0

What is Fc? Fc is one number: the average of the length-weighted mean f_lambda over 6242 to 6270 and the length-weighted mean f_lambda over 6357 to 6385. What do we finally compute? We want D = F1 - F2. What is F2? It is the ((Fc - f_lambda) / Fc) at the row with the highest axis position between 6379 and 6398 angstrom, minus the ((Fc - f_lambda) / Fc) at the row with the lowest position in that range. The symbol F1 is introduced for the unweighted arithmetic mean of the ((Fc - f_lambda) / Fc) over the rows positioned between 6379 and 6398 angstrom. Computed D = -0.07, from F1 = -0.05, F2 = 0.01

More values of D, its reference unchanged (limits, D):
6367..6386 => -0.01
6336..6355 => 0.01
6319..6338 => -0.03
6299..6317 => -0.14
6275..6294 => -0.05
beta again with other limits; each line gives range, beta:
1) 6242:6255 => 6.245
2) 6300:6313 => 7.002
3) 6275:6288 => 6.873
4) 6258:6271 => 6.701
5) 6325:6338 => 6.53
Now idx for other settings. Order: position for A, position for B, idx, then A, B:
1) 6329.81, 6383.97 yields 23.6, 6.454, 6.863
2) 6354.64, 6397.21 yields 23.5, 6.58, 6.773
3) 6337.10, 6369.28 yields 22.9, 6.464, 6.588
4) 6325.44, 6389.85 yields 23.0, 6.53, 6.599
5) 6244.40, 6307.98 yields 22.4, 5.94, 6.592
